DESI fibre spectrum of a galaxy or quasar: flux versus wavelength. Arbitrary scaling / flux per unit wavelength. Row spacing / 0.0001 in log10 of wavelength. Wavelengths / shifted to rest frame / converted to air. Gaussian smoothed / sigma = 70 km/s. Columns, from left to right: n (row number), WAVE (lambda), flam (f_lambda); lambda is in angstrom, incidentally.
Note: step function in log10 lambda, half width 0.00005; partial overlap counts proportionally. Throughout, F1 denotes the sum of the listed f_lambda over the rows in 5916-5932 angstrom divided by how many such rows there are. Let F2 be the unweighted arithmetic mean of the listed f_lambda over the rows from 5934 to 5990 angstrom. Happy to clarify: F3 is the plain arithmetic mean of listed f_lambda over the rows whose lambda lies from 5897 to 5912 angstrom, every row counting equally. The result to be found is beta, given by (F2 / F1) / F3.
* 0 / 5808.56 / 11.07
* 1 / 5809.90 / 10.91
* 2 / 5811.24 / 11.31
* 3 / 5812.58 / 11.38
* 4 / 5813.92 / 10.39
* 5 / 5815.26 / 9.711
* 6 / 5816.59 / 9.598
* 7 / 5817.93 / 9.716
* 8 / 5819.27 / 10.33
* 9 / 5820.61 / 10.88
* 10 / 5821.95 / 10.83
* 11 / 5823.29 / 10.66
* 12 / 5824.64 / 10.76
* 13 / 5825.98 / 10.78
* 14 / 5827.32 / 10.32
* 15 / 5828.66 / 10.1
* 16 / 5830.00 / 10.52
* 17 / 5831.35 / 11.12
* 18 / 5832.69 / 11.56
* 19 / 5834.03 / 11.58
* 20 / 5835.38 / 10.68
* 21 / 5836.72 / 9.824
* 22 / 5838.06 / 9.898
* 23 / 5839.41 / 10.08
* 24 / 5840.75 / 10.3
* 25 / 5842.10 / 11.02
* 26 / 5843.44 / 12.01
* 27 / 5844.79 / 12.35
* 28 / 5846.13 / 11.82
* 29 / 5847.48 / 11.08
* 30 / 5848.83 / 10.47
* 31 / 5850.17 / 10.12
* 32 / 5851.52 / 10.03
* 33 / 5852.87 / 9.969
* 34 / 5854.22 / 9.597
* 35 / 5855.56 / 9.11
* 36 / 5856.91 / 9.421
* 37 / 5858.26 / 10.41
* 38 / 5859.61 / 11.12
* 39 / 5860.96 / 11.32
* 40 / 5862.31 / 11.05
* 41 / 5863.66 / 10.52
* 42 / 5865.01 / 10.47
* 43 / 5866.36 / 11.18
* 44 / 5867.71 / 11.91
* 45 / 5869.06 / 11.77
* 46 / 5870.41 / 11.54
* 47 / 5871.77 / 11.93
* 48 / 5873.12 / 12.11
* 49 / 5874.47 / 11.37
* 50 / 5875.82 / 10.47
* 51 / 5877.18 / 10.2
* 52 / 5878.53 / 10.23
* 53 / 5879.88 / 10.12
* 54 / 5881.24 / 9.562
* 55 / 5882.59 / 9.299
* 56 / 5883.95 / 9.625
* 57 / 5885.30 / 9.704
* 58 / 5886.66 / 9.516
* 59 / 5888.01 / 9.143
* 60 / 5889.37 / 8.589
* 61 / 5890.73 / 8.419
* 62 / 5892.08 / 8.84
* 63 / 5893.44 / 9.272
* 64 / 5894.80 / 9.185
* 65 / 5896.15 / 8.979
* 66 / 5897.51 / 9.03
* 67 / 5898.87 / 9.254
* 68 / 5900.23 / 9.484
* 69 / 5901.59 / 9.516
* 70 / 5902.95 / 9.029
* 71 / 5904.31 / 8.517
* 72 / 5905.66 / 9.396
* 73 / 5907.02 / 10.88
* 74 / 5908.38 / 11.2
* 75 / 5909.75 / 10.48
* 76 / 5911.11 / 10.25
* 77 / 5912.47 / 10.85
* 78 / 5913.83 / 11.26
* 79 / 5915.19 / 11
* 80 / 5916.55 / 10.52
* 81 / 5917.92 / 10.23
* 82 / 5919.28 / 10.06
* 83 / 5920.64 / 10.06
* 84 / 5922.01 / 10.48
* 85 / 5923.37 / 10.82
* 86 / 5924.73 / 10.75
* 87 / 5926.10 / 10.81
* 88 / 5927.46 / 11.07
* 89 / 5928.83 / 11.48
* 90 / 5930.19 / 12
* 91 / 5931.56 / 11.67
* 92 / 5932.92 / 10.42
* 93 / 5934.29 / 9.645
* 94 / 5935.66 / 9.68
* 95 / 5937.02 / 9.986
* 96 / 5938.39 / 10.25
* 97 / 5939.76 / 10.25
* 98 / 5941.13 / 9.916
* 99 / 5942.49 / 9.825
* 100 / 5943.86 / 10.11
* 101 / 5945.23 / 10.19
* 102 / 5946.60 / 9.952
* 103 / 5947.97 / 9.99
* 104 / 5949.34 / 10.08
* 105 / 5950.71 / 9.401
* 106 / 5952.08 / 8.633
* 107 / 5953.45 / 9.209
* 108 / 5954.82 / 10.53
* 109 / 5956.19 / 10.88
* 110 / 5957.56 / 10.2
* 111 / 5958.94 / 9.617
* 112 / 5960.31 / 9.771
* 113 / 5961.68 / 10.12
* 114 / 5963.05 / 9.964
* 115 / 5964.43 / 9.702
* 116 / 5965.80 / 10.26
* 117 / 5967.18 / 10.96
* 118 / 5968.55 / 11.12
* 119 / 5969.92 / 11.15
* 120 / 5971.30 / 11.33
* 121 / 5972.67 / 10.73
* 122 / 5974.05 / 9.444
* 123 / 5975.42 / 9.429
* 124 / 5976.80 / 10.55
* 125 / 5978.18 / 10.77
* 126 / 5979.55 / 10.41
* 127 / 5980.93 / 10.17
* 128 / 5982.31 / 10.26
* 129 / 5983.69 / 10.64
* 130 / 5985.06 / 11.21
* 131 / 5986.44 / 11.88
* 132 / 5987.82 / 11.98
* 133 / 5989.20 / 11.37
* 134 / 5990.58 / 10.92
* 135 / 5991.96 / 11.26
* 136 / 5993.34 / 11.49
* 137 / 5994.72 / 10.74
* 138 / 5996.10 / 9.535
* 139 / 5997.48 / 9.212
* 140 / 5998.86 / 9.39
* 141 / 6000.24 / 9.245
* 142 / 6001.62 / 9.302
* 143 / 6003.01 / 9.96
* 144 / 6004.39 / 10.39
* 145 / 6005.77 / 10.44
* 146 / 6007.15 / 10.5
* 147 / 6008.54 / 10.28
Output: 0.098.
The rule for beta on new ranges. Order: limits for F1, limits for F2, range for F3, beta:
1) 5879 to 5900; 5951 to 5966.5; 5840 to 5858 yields 0.101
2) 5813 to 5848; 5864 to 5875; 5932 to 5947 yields 0.108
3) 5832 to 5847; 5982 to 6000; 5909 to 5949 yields 0.093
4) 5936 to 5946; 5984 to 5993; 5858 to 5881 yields 0.103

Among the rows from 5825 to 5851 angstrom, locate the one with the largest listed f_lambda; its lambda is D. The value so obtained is 5844.79 angstrom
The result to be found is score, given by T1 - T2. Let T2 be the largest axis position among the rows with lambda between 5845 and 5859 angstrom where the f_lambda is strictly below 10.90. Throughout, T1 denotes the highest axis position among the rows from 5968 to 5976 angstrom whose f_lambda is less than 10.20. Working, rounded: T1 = 5975.42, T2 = 5858.26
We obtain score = 117.2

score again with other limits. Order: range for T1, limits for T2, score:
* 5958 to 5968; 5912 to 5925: 39.7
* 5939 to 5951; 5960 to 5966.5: -15.1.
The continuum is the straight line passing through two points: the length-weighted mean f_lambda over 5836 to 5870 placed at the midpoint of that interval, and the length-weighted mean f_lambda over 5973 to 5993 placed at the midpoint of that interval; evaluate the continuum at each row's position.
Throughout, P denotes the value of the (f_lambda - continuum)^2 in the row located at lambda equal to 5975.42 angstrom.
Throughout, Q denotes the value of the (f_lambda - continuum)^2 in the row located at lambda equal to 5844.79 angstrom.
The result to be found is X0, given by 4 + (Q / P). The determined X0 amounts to 6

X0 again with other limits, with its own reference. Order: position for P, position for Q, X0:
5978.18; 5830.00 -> 38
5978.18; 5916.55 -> 58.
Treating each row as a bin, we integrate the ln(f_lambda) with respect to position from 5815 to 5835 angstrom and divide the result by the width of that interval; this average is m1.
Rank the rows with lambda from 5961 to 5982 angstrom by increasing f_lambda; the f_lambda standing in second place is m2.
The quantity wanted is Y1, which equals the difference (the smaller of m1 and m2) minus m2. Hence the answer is -7.09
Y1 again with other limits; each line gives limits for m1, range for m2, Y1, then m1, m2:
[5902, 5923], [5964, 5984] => -7.12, 2.328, 9.444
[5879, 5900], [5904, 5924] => -7.17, 2.223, 9.396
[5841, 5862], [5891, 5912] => -6.48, 2.362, 8.84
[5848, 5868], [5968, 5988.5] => -7.10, 2.342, 9.444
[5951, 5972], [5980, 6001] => -6.92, 2.322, 9.245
